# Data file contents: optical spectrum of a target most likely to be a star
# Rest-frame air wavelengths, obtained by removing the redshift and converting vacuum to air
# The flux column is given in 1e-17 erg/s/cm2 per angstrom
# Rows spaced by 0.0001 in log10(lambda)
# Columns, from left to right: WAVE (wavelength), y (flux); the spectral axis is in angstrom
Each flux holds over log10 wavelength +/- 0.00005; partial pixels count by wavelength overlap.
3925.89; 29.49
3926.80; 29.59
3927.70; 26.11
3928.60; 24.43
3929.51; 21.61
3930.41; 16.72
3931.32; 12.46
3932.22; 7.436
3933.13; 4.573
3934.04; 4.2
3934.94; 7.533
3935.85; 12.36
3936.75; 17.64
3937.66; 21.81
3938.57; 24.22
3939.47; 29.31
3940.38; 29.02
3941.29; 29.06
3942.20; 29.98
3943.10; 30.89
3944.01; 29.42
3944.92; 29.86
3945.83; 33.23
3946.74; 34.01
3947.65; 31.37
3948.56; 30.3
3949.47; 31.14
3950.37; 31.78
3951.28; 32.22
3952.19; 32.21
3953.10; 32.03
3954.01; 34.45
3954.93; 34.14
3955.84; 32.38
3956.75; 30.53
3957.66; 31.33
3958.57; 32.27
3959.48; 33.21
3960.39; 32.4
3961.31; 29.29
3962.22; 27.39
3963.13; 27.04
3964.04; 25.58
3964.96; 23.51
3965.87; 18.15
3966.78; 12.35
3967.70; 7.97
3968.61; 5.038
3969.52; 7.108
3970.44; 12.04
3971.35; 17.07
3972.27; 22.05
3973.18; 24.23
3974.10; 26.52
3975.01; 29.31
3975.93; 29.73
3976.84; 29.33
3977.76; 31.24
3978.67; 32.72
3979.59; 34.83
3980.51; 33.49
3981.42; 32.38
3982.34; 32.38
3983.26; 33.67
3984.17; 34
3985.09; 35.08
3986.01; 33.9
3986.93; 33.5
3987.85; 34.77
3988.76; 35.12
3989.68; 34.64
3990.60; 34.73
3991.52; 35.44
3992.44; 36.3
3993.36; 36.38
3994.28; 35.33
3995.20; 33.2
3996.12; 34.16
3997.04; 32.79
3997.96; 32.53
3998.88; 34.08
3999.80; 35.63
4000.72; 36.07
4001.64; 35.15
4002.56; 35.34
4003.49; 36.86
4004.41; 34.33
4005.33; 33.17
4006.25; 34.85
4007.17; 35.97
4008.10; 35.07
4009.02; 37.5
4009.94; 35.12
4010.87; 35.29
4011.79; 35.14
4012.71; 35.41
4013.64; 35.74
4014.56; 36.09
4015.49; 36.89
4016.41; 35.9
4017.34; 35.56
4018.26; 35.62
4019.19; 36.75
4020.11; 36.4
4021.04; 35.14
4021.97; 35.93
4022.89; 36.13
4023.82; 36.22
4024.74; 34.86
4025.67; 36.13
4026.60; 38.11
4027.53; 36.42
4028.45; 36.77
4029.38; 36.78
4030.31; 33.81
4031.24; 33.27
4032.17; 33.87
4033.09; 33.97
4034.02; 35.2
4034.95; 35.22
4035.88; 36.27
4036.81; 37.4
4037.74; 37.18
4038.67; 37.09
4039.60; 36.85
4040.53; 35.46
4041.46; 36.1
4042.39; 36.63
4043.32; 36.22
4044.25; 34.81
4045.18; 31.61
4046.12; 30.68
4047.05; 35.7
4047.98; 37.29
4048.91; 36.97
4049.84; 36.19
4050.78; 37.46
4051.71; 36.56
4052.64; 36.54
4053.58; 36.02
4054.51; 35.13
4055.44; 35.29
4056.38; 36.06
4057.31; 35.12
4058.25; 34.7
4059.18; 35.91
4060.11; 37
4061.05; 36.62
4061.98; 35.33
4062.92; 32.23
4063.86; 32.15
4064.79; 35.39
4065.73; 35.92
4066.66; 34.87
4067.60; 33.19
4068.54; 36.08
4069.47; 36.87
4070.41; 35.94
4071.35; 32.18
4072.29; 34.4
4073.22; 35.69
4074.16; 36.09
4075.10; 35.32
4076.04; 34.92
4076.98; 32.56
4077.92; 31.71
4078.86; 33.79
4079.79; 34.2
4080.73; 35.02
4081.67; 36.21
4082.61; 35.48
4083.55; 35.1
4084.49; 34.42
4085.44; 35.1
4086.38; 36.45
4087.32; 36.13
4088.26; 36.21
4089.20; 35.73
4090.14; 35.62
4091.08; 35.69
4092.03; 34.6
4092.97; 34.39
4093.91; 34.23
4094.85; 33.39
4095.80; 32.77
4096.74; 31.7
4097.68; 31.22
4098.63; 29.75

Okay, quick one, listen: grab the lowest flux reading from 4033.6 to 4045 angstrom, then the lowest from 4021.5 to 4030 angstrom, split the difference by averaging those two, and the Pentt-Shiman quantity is 34.8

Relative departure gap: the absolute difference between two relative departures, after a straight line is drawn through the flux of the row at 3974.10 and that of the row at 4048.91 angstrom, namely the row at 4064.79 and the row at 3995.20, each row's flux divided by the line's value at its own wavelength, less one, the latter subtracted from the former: 0.22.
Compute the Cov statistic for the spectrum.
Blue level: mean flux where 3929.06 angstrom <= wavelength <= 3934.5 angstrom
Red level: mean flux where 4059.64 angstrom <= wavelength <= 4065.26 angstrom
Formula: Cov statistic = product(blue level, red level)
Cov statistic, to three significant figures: 388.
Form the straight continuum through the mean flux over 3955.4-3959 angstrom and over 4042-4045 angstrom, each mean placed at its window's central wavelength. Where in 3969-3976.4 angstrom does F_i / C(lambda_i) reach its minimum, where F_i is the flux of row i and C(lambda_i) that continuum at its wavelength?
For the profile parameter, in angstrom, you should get 3969.52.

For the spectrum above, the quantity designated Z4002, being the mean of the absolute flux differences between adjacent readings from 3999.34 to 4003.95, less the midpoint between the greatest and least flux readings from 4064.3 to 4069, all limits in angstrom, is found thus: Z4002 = -33.9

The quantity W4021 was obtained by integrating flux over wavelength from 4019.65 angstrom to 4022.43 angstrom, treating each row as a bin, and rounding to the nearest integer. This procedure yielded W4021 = 100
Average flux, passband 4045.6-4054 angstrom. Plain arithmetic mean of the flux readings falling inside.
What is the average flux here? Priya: 35.9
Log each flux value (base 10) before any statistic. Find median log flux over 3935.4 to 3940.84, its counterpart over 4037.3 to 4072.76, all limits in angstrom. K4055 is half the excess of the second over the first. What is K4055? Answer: 0.10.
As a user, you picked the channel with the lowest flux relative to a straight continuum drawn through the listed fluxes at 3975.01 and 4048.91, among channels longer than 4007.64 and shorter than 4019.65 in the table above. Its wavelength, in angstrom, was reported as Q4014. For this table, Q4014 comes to 4018.26 angstrom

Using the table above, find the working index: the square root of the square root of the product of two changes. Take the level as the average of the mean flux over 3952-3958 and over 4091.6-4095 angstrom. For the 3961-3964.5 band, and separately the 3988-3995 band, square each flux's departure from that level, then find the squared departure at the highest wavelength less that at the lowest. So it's 2.4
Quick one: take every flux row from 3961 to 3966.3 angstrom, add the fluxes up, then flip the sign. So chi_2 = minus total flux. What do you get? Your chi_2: -151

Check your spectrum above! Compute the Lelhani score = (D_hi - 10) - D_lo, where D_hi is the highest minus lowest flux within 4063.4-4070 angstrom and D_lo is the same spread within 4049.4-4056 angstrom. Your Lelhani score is -8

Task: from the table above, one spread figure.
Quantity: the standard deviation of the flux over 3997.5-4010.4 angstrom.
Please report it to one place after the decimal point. 1.3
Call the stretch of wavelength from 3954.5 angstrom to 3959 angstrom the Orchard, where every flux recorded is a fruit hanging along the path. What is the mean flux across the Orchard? 32.1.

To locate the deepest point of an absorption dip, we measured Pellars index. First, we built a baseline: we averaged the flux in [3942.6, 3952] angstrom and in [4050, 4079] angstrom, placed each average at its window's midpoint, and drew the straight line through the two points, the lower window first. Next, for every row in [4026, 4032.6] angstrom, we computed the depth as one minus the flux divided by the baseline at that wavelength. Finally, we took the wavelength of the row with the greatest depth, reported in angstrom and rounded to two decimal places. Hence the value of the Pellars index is 4031.24 angstrom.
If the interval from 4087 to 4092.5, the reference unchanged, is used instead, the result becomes 4092.03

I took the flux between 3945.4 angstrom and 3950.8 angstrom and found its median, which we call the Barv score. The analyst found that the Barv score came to 31.6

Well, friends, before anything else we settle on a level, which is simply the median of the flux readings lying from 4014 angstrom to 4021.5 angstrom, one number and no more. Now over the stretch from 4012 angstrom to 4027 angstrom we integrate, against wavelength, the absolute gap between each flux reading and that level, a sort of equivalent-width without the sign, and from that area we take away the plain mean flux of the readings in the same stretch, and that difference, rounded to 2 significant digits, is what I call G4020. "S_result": -28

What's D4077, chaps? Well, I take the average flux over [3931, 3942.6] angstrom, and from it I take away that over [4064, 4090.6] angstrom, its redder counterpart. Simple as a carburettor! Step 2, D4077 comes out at -17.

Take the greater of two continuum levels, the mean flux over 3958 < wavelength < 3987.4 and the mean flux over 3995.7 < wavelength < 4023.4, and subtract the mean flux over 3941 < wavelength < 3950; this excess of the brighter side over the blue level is 4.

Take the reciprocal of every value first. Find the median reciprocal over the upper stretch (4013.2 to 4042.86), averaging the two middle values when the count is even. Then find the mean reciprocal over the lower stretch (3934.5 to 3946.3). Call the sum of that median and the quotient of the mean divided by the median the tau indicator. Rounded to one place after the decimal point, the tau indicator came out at 1.8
